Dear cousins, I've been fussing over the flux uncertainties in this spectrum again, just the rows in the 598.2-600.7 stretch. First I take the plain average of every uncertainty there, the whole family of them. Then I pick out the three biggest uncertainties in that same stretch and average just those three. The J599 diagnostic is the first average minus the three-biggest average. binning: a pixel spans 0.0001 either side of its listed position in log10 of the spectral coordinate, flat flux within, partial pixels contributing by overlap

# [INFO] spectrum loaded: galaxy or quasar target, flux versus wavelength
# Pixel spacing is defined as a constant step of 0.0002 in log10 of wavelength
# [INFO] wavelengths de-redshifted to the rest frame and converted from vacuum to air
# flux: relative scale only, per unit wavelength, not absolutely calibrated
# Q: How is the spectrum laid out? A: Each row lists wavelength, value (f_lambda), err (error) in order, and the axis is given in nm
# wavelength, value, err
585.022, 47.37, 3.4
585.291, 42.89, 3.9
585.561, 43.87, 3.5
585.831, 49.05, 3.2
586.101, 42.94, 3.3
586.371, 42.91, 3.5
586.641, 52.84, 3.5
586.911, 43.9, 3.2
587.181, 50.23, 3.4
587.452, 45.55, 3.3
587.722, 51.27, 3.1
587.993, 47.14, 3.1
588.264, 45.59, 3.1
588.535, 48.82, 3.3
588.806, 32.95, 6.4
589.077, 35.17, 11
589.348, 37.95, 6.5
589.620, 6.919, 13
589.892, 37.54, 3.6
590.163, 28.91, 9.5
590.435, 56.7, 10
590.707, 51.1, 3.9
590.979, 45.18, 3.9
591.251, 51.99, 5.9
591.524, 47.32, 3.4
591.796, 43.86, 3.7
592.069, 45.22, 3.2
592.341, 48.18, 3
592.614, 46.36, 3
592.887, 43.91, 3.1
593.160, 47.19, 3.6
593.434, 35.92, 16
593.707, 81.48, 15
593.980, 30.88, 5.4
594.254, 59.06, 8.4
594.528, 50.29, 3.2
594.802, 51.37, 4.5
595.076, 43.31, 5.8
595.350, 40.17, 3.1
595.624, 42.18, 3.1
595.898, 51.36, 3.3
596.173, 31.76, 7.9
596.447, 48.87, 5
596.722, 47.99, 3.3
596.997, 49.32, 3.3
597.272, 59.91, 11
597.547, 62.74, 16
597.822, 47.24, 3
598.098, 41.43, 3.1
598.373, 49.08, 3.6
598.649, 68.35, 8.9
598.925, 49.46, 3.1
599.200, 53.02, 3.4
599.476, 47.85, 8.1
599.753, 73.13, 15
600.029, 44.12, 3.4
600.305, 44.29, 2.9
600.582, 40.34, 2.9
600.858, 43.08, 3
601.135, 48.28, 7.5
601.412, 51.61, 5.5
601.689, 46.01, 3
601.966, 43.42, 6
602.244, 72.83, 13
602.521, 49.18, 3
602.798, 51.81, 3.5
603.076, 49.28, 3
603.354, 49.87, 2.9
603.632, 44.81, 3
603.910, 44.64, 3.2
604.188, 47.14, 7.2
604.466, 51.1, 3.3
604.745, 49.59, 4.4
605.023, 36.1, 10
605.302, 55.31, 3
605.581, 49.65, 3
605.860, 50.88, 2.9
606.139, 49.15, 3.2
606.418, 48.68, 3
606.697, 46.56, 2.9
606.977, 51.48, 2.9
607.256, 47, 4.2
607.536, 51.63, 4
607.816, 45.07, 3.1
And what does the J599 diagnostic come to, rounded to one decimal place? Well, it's -5.0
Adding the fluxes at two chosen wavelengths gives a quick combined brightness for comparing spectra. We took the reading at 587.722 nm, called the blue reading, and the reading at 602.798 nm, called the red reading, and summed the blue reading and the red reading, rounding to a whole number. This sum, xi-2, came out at 103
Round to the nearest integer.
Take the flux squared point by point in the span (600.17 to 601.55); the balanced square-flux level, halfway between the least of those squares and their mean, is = 1858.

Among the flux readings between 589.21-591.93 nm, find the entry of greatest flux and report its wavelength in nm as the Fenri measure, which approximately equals 590.435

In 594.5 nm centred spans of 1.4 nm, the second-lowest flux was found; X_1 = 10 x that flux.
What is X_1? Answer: 433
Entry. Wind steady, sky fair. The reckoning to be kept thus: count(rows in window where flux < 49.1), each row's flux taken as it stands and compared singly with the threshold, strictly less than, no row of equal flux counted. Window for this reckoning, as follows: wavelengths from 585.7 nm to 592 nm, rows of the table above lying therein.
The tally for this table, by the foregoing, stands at 17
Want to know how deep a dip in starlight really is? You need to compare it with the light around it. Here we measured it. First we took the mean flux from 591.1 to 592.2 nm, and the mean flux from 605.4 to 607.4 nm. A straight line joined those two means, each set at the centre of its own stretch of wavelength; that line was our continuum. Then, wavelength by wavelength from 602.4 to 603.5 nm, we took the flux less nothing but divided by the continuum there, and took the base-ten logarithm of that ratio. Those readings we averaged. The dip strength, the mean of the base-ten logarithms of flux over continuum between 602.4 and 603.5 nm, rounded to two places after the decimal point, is 0.01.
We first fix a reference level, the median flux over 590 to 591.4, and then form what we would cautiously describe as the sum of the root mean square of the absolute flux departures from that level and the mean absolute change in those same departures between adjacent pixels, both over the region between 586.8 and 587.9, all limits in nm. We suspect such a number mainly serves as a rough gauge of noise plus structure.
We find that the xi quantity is 10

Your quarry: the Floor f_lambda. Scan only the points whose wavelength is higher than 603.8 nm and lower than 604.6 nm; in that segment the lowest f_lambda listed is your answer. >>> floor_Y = 44.64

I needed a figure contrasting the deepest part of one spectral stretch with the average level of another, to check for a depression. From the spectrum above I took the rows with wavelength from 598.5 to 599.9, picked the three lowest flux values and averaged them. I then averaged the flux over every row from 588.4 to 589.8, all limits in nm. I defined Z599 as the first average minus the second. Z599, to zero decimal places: 18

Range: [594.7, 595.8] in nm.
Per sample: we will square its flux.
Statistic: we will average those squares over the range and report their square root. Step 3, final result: 44.5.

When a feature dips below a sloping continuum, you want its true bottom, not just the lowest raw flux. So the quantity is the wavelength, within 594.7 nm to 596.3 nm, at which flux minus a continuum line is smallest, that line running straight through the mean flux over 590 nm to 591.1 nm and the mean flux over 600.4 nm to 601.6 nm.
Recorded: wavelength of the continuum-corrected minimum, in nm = 596.173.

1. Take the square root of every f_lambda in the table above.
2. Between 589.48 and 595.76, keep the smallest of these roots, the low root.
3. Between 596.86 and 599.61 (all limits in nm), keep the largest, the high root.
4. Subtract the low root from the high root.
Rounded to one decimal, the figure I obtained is 5.6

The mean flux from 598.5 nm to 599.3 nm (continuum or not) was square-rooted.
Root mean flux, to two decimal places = 7.55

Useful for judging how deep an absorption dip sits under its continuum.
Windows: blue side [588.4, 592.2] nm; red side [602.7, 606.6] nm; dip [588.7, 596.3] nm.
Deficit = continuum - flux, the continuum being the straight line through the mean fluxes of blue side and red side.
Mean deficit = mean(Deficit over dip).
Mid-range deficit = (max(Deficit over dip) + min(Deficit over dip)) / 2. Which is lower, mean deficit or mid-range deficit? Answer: -2.8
